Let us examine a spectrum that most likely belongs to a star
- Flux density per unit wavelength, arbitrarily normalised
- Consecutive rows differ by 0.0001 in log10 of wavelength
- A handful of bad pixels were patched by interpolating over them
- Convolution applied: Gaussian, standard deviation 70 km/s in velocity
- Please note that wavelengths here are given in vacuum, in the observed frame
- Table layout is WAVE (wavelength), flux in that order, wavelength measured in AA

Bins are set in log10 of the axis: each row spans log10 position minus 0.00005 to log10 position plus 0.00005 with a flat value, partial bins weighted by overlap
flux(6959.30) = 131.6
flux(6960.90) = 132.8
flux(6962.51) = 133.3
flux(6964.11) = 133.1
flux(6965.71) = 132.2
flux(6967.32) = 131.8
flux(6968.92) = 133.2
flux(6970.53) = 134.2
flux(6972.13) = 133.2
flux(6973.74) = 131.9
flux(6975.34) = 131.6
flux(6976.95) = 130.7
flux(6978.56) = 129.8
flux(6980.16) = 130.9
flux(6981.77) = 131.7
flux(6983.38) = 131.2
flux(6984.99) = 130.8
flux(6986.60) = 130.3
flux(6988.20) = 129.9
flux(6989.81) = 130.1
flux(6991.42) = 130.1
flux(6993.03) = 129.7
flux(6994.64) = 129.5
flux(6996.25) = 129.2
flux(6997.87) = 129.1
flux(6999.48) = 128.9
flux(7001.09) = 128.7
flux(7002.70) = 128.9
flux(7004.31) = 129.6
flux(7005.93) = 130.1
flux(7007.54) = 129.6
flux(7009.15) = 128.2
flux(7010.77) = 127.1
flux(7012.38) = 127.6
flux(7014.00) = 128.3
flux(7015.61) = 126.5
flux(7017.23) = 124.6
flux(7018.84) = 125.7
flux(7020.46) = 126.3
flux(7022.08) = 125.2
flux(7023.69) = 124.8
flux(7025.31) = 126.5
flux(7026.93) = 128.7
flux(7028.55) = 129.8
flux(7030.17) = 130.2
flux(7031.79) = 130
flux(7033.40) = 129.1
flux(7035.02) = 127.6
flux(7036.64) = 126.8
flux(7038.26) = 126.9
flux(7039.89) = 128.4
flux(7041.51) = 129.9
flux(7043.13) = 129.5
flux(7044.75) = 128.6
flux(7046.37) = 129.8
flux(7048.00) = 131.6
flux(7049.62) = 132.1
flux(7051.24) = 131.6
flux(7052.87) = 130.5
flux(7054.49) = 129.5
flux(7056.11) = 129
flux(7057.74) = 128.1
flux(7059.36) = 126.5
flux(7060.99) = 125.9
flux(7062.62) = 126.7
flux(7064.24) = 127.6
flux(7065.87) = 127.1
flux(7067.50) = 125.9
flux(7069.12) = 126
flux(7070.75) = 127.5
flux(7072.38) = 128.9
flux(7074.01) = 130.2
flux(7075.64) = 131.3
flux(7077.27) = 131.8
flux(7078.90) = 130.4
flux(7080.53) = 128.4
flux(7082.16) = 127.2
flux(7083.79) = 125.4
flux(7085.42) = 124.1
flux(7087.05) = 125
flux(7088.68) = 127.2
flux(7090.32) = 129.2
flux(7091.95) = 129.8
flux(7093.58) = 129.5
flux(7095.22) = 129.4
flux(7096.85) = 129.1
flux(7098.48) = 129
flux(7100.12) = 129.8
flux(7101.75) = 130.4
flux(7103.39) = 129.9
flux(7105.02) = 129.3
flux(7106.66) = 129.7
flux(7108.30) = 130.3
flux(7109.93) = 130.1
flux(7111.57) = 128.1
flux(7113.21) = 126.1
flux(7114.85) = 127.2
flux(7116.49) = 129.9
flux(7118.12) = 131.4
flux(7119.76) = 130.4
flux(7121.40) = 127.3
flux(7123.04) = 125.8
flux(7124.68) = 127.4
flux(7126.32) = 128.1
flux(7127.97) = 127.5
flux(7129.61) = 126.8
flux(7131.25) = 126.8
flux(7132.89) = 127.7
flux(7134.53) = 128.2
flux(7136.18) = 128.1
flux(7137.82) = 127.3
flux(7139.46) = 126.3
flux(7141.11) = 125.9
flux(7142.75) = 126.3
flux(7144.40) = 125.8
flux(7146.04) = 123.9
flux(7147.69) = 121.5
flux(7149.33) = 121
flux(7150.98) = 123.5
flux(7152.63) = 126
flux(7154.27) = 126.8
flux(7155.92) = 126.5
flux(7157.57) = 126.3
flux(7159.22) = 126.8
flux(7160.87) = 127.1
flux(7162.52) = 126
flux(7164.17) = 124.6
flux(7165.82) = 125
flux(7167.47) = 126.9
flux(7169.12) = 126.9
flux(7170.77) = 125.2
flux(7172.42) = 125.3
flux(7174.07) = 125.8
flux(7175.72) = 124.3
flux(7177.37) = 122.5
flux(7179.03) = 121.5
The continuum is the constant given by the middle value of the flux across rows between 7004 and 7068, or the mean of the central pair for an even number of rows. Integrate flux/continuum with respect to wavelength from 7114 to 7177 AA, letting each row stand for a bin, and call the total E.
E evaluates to 62 AA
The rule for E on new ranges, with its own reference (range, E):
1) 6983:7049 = 66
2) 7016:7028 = 12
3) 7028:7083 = 55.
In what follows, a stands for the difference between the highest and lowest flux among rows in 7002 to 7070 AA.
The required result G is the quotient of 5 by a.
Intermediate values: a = 7.5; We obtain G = 0.67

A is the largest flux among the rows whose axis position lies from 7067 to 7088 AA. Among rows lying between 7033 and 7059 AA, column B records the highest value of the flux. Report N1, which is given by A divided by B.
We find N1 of 1.00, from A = 131.8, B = 132.1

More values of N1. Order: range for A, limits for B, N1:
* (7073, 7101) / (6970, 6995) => 0.98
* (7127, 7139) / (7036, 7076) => 0.97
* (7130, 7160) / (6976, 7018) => 0.97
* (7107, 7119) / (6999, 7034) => 1.01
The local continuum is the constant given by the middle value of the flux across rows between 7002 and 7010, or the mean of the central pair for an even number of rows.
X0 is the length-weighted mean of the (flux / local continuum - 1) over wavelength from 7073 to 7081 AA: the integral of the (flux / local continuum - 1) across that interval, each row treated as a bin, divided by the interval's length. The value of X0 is 0.007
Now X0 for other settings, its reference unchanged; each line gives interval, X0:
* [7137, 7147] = -0.029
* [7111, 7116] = -0.018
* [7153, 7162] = -0.023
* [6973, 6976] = 0.017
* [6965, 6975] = 0.024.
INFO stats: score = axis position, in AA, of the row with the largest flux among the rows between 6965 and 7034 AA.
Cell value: 6970.53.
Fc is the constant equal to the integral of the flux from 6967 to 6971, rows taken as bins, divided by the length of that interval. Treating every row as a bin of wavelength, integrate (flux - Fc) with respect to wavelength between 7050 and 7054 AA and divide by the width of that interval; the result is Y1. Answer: -2.1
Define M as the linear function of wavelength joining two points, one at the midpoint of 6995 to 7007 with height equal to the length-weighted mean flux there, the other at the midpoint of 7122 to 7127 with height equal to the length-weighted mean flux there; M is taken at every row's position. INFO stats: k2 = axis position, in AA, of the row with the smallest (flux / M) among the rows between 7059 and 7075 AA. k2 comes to 7060.99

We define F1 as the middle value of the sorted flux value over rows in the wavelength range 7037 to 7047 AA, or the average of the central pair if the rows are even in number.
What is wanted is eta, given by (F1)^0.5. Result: 11.4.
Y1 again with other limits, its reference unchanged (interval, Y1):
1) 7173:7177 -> -8.3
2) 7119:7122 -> -4.2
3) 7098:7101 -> -3.6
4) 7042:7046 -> -3.9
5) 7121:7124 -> -6.6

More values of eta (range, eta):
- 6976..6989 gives 11.4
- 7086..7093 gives 11.3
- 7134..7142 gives 11.3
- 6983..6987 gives 11.4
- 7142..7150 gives 11.1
